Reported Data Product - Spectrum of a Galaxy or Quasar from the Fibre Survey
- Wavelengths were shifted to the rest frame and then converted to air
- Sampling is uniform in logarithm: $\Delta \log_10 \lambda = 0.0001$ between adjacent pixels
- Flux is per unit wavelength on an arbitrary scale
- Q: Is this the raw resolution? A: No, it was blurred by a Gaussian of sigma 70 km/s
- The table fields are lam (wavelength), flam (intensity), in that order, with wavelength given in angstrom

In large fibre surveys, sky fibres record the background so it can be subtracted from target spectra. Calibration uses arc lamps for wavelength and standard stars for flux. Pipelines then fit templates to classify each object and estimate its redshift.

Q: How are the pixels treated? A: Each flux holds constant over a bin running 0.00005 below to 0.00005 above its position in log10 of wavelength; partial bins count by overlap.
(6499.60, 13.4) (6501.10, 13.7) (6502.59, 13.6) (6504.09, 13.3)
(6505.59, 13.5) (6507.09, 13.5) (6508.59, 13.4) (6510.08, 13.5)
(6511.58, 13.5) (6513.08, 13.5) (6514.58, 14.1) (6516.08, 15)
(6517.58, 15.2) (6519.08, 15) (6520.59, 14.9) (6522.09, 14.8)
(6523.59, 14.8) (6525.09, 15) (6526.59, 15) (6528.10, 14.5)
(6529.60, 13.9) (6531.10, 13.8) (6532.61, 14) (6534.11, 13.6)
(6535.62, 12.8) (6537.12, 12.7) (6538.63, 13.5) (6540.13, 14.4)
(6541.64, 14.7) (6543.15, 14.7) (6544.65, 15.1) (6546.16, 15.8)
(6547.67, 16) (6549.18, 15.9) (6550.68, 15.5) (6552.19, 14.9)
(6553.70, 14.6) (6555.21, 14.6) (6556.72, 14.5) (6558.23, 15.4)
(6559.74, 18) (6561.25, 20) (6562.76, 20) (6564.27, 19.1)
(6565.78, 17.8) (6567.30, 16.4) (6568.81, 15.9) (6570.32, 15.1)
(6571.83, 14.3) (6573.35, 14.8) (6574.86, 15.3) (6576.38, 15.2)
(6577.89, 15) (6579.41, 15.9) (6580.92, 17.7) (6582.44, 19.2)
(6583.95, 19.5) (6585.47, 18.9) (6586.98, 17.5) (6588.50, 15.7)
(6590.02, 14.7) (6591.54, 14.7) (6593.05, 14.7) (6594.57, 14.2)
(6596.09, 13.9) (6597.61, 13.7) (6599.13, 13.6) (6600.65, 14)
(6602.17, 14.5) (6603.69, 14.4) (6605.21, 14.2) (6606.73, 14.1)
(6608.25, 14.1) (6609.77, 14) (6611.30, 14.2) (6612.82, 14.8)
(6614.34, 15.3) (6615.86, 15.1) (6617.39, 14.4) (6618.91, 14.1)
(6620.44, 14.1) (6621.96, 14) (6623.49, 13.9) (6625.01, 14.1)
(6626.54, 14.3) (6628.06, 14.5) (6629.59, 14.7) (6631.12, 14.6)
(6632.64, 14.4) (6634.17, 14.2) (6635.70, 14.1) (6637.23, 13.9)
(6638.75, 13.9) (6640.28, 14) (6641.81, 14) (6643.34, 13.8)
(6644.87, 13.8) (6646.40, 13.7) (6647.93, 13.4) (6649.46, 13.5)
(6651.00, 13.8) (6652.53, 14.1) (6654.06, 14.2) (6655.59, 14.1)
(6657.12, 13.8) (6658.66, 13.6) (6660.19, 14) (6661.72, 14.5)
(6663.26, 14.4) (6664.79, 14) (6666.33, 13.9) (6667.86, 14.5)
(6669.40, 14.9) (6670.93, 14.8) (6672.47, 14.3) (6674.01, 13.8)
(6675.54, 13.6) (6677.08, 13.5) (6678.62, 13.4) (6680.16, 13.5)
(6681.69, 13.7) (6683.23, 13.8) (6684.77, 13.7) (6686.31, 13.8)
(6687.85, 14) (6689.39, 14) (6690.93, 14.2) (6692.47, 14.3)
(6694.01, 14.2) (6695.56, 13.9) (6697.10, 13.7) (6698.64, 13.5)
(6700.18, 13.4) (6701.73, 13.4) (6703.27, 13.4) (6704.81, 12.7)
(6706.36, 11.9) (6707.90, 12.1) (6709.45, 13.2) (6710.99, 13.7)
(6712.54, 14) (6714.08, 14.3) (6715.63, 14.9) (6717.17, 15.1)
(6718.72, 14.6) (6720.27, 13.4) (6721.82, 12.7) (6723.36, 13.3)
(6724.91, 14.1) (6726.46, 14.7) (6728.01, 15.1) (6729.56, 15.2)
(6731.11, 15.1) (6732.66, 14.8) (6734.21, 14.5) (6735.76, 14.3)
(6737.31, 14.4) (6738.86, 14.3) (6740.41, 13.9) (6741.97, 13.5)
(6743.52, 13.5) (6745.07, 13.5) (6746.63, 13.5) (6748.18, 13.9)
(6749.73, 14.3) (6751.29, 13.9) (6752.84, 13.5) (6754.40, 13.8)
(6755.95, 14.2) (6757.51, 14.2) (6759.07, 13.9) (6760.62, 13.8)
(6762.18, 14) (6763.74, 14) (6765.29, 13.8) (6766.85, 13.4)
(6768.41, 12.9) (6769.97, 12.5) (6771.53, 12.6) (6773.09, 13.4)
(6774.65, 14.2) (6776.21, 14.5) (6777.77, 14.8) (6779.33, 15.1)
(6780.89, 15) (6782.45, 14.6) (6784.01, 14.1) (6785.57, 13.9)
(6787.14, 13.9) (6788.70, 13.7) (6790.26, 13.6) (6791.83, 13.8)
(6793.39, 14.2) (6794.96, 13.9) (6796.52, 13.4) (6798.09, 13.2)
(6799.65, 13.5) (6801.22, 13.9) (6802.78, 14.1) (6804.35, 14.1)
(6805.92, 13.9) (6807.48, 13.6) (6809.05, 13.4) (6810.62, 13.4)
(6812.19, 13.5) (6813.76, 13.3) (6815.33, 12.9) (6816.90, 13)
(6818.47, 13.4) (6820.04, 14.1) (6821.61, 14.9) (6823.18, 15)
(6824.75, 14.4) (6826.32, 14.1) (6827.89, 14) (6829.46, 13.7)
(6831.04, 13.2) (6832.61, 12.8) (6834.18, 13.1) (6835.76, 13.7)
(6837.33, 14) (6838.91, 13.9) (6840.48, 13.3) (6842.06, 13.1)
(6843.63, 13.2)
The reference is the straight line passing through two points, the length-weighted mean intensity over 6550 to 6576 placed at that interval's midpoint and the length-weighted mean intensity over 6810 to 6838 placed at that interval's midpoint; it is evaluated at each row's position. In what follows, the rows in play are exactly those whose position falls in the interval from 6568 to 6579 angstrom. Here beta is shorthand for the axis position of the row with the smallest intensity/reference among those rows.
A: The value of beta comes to 6571.83 angstrom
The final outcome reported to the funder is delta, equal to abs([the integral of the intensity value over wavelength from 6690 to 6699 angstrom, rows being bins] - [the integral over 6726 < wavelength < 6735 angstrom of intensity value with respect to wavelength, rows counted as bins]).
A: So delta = 8.3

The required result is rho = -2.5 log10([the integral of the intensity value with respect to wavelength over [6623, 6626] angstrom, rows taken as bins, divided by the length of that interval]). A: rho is -2.87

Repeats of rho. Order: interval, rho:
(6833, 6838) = -2.83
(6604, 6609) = -2.88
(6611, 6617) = -2.93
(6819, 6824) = -2.91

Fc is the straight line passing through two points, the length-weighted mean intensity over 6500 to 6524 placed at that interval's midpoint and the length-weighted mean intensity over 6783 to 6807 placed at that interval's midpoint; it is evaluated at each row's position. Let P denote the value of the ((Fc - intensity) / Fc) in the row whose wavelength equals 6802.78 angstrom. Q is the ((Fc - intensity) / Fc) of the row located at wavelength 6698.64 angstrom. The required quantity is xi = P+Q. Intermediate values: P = -0.02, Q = 0.029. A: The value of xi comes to 0.01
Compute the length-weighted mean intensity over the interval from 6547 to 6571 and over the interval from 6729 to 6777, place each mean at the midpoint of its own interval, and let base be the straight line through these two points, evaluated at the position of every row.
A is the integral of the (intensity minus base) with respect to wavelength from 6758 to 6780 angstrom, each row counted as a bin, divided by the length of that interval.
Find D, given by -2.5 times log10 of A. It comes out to 2.7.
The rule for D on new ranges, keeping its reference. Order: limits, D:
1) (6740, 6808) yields 1.7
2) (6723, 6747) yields 2.4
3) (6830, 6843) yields 0.6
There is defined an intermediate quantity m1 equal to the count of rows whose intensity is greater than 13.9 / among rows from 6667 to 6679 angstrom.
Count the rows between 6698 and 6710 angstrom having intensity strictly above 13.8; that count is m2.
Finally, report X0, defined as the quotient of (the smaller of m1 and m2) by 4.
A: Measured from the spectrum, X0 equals 0.0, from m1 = 4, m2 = 0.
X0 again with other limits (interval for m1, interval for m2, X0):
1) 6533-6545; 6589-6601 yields 1.0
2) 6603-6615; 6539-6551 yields 2.0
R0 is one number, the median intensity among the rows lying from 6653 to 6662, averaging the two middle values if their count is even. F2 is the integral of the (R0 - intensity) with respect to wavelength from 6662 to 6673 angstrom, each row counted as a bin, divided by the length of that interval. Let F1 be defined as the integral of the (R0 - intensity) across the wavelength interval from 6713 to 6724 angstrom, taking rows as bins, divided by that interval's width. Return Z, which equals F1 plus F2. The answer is -0.4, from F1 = 0.0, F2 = -0.36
